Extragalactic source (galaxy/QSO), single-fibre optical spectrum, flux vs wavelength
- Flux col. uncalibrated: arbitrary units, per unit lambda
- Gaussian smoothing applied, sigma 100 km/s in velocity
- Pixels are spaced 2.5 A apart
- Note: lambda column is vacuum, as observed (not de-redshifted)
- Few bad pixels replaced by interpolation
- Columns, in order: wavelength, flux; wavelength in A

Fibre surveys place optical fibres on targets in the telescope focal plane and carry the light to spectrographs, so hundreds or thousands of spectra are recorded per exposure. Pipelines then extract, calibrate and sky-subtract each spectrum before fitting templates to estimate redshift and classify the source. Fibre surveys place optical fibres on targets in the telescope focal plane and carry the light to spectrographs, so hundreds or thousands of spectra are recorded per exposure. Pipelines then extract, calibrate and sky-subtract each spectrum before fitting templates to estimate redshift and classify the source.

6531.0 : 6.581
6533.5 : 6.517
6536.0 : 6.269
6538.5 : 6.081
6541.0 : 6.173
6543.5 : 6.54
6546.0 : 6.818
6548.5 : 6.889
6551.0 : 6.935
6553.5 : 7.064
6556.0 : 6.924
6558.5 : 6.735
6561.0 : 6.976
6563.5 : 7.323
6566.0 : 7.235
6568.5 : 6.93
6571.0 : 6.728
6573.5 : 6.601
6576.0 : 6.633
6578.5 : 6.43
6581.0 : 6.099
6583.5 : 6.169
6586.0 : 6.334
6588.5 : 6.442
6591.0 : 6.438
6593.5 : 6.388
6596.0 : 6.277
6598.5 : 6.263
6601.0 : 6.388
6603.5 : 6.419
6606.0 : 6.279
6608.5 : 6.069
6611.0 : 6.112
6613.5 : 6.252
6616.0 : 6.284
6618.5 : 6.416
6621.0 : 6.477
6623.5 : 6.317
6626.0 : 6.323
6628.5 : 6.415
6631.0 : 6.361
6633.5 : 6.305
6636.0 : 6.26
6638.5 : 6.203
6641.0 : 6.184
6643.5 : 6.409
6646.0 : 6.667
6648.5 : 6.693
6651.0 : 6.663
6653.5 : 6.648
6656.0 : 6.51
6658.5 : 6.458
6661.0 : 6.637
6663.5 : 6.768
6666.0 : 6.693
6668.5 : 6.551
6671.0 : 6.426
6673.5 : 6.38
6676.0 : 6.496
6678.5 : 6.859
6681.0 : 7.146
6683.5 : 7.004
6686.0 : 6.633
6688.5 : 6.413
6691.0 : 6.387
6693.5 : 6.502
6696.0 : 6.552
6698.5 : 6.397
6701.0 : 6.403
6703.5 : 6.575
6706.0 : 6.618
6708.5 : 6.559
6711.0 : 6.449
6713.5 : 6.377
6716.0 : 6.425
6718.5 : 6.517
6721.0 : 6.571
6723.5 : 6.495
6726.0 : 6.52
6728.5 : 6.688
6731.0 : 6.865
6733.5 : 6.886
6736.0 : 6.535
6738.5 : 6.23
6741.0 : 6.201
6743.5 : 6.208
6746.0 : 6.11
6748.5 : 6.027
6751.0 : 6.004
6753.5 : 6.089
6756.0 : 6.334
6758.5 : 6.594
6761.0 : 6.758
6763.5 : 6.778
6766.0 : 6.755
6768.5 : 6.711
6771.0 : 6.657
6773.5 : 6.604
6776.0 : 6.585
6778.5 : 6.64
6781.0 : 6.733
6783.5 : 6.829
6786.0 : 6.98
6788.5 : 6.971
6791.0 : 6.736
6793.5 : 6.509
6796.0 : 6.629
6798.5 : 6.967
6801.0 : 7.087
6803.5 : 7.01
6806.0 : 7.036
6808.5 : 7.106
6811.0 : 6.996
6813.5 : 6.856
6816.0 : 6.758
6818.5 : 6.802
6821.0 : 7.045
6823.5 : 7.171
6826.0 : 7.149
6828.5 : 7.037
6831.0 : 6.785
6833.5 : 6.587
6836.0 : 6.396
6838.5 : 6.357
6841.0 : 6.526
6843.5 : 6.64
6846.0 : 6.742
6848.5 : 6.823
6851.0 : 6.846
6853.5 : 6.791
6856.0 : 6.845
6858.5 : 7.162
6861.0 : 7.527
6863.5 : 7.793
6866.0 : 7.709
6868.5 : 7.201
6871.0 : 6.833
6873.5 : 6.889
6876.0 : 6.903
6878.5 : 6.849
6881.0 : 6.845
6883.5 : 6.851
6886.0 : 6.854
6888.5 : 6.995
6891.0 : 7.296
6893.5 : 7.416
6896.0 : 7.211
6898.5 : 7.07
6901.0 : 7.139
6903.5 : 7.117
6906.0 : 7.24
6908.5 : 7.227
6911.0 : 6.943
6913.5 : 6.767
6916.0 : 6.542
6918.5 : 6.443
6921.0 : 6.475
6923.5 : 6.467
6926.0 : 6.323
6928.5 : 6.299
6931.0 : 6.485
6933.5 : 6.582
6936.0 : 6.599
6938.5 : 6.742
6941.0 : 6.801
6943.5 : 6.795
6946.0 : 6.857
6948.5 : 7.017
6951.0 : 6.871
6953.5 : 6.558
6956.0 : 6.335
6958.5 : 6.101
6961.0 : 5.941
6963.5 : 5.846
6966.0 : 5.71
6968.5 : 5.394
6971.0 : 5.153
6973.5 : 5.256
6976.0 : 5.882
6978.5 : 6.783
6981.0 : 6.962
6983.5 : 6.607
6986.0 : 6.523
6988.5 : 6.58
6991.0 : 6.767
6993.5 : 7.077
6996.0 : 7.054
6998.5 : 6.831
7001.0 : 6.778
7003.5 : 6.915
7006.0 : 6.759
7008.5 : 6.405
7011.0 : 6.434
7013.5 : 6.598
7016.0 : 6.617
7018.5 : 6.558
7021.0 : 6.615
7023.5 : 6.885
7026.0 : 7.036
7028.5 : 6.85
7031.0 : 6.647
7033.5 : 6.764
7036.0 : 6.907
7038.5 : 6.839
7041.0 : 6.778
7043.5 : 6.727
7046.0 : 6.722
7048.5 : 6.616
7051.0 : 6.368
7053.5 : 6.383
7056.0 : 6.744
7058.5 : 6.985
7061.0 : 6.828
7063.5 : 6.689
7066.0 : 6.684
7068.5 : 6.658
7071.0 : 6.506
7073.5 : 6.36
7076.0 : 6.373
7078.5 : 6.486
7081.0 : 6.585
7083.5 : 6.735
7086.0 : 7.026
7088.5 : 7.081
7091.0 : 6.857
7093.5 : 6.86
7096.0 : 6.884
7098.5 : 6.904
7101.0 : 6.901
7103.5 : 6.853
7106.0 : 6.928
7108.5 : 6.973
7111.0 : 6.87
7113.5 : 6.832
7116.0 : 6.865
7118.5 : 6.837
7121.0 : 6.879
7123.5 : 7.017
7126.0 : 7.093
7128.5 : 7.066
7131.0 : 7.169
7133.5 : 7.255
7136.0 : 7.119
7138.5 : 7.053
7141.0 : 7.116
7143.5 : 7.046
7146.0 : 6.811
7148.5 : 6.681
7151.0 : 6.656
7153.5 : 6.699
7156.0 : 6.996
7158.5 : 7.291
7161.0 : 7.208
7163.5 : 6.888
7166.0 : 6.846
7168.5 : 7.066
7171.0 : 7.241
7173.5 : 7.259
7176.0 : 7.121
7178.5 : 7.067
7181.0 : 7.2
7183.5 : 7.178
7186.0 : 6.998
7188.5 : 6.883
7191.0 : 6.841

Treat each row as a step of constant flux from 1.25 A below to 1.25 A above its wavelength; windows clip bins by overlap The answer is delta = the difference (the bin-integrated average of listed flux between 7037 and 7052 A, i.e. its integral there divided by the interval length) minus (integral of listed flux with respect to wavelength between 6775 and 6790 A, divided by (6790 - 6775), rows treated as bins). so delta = -0.11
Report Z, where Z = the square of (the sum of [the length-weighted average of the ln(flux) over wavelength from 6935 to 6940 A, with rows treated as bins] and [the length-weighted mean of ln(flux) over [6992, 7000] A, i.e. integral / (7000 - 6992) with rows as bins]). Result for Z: 14.8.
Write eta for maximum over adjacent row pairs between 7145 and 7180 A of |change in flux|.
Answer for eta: 0.320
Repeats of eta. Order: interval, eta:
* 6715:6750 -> 0.351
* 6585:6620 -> 0.210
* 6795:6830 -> 0.338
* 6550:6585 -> 0.347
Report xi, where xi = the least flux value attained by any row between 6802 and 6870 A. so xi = 6.357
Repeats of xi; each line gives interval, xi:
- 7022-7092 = 6.36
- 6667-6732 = 6.377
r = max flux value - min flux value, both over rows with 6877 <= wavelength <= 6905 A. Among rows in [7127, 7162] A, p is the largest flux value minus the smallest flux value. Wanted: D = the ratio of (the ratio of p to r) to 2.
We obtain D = 0.6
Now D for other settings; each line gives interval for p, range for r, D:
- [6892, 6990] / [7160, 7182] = 2.7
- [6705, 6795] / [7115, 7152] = 0.8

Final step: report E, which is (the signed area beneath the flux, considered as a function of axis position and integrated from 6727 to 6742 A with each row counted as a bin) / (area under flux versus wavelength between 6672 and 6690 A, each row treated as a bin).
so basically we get 0.82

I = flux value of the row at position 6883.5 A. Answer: 6.851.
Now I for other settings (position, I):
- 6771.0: 6.657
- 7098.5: 6.904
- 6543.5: 6.54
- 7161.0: 7.208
